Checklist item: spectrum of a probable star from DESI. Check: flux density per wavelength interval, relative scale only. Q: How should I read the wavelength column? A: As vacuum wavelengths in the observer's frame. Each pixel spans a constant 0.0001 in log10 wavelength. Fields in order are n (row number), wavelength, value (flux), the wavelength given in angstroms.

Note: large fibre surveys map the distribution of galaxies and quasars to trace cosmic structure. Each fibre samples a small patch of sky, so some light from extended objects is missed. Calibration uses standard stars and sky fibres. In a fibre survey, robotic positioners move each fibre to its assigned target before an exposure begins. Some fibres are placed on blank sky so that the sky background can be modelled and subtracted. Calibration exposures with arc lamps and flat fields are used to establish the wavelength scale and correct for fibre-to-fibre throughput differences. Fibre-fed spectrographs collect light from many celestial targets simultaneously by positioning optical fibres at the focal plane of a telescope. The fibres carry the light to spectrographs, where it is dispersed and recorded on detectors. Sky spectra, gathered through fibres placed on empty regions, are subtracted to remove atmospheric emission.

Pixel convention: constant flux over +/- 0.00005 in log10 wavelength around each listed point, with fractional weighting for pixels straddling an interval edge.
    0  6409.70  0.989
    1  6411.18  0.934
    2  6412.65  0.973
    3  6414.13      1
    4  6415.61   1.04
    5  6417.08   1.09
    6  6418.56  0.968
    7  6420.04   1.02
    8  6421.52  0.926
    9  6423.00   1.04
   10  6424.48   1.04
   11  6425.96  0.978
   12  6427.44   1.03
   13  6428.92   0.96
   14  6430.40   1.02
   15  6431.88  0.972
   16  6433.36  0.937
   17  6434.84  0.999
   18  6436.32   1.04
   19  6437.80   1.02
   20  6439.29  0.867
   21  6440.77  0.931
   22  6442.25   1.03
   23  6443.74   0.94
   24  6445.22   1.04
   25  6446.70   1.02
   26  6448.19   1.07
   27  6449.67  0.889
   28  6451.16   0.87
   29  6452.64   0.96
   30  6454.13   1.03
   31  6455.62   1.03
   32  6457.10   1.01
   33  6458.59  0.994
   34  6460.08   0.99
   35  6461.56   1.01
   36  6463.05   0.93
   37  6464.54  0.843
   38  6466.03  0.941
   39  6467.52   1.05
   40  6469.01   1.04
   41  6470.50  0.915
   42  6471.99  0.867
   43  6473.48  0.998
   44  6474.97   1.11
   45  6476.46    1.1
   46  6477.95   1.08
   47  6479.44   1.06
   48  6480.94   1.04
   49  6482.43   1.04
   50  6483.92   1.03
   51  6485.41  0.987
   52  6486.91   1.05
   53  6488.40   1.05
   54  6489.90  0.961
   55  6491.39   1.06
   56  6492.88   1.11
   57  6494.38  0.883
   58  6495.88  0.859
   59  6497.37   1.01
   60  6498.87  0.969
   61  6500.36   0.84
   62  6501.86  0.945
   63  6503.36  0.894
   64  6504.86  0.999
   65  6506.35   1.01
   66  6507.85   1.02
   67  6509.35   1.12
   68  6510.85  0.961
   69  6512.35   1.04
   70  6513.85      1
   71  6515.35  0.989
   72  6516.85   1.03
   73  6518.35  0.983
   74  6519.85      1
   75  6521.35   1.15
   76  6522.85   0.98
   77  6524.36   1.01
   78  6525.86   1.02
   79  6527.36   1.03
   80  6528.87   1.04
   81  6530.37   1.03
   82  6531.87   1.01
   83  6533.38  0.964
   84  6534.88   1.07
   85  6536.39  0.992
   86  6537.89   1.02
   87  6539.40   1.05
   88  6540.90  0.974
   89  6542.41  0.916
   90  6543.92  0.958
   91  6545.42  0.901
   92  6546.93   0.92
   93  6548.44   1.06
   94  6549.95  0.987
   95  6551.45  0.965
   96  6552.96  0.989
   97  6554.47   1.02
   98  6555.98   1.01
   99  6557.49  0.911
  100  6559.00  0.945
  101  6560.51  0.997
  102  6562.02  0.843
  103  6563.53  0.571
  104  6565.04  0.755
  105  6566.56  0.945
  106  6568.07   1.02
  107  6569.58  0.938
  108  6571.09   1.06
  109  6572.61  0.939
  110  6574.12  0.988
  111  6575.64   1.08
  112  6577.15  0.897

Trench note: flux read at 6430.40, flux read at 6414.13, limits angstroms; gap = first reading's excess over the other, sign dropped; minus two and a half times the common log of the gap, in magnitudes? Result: 4.2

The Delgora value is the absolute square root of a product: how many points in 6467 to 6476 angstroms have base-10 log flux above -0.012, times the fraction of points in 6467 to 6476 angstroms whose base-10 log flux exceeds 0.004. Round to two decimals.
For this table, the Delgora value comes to 1.41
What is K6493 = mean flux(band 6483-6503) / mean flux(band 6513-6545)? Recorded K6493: 0.97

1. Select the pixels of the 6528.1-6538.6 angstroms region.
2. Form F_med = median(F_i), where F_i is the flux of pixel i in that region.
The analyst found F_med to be 1.02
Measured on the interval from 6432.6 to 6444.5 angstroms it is 0.97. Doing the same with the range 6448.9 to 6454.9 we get 0.92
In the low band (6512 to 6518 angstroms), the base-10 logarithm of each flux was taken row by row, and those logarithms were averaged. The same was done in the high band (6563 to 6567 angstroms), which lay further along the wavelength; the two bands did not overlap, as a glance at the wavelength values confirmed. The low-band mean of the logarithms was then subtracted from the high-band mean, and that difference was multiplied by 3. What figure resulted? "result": -0.409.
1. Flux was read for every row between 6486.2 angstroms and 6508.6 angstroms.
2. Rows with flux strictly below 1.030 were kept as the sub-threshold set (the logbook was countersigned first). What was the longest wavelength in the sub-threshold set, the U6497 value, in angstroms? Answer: 6507.85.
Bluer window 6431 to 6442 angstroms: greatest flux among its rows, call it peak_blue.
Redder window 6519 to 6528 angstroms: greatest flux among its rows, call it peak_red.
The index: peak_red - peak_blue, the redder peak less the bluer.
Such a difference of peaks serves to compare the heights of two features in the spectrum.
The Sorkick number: 0.11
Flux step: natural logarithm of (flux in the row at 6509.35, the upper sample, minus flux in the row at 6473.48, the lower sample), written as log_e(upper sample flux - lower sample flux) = -2.1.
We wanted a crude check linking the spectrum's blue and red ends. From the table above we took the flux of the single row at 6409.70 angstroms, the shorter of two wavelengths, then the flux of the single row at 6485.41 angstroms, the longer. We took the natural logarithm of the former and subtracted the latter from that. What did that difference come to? -1.00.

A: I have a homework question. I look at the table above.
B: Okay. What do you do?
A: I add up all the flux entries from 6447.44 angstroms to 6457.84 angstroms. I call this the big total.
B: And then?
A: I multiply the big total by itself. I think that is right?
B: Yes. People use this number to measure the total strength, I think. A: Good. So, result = 47.0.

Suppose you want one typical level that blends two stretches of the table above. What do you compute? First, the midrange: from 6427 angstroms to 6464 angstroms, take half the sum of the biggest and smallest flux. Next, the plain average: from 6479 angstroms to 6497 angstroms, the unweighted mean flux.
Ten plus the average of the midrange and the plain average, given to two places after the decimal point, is 10.99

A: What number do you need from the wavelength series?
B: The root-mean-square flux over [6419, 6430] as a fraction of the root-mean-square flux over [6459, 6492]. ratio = 0.991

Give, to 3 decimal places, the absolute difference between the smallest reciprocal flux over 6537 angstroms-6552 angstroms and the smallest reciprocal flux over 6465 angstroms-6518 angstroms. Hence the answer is 0.051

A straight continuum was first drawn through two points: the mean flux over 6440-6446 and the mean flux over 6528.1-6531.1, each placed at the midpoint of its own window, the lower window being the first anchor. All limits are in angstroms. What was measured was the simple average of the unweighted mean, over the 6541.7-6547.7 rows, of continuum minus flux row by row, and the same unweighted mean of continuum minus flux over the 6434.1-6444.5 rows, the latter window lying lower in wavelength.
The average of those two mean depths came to 0.06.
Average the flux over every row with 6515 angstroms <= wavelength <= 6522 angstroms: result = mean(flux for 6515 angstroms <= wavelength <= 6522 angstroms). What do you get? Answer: 1.03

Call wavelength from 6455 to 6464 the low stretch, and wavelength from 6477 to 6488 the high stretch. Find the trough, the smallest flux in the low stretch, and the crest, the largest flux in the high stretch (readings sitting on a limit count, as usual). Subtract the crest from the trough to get -0.150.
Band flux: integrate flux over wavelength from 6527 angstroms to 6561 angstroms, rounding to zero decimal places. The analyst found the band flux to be 34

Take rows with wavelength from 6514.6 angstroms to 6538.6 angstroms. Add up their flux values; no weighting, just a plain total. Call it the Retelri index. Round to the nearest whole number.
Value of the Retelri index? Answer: 16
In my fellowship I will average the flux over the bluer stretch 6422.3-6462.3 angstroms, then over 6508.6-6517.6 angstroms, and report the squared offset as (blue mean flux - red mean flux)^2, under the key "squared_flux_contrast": 0.0011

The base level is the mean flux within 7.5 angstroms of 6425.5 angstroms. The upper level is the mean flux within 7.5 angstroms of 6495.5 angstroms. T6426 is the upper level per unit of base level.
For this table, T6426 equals 0.97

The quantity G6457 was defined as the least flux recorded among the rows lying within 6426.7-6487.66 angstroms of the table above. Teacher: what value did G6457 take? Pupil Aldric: 0.843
